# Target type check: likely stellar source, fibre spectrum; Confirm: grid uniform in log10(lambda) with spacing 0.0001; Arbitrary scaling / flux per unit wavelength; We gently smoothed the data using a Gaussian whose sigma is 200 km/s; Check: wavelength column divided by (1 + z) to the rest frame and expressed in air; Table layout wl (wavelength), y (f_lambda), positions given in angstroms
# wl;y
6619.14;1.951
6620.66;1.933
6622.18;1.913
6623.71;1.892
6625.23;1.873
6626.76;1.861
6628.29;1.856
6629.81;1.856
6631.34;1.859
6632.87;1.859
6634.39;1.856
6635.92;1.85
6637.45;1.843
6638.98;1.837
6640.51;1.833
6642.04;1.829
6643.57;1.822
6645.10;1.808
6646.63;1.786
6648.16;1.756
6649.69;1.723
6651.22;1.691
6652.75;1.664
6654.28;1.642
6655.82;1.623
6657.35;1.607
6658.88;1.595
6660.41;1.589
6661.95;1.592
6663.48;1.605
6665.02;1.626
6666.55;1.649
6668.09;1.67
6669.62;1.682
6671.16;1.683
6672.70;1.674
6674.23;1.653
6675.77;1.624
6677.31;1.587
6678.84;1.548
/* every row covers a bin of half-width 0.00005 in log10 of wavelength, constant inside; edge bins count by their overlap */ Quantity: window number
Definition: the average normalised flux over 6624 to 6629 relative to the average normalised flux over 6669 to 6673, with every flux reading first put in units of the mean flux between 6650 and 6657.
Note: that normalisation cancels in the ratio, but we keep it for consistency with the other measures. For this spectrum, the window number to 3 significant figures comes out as 1.11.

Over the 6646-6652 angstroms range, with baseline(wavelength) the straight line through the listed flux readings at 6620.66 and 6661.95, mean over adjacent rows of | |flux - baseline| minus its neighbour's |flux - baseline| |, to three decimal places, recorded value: 0.019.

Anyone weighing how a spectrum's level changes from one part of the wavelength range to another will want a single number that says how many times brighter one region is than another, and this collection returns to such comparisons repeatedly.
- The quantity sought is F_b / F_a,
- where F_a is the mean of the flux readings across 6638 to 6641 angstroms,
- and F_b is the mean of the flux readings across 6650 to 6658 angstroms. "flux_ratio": 0.90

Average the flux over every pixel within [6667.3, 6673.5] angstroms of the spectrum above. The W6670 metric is 1.68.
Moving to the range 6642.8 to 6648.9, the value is 1.79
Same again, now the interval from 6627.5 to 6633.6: 1.86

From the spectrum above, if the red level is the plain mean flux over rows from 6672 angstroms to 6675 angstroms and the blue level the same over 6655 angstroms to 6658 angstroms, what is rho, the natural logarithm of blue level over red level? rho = -0.03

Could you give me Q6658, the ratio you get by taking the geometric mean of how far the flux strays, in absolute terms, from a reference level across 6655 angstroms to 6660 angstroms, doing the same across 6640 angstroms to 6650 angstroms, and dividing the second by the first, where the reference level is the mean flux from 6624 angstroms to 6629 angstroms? 0.24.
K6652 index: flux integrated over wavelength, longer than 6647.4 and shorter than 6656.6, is 15.5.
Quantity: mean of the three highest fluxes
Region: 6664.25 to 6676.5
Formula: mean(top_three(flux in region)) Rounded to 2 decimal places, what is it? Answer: 1.68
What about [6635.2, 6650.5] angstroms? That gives 1.84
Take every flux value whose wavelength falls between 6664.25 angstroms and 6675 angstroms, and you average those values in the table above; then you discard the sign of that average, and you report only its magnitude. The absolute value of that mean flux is 1.66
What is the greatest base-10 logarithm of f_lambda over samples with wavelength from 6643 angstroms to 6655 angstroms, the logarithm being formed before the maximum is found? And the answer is 0.261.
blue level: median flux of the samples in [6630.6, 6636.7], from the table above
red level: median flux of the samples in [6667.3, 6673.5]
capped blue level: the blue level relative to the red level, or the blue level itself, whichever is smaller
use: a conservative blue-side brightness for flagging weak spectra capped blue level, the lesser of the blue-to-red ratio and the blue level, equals 1.11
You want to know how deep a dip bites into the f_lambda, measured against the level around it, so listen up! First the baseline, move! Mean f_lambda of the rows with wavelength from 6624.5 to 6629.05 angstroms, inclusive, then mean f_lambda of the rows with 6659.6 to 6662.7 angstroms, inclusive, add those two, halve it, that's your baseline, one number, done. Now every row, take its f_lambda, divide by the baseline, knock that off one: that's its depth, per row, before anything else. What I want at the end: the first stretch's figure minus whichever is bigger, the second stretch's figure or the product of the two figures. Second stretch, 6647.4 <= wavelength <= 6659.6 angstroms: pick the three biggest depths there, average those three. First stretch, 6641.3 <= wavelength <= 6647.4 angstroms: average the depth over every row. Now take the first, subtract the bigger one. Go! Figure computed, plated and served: -0.12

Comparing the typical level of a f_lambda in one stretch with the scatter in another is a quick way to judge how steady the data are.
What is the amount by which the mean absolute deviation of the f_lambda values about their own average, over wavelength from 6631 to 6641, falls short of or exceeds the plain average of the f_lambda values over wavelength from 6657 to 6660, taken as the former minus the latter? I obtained -1.59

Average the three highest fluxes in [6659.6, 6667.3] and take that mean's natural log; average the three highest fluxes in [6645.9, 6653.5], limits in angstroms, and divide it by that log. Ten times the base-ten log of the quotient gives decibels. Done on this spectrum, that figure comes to 5.57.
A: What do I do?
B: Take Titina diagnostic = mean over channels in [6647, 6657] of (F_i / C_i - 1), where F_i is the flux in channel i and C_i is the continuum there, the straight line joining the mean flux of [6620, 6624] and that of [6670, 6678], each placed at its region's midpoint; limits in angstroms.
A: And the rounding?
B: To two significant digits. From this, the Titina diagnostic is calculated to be -0.043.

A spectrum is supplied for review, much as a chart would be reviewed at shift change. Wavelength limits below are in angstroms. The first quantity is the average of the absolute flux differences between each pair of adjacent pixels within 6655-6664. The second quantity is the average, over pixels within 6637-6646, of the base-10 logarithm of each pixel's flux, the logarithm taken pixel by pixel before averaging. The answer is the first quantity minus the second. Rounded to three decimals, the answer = -0.252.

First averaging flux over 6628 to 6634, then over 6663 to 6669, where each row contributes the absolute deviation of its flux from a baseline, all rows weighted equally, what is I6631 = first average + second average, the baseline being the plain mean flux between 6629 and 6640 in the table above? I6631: 0.22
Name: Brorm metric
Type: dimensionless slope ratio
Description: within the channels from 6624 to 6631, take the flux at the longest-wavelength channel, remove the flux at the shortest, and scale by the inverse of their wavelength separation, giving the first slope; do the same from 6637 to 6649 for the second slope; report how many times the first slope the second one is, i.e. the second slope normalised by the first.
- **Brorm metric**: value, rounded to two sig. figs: 2.2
